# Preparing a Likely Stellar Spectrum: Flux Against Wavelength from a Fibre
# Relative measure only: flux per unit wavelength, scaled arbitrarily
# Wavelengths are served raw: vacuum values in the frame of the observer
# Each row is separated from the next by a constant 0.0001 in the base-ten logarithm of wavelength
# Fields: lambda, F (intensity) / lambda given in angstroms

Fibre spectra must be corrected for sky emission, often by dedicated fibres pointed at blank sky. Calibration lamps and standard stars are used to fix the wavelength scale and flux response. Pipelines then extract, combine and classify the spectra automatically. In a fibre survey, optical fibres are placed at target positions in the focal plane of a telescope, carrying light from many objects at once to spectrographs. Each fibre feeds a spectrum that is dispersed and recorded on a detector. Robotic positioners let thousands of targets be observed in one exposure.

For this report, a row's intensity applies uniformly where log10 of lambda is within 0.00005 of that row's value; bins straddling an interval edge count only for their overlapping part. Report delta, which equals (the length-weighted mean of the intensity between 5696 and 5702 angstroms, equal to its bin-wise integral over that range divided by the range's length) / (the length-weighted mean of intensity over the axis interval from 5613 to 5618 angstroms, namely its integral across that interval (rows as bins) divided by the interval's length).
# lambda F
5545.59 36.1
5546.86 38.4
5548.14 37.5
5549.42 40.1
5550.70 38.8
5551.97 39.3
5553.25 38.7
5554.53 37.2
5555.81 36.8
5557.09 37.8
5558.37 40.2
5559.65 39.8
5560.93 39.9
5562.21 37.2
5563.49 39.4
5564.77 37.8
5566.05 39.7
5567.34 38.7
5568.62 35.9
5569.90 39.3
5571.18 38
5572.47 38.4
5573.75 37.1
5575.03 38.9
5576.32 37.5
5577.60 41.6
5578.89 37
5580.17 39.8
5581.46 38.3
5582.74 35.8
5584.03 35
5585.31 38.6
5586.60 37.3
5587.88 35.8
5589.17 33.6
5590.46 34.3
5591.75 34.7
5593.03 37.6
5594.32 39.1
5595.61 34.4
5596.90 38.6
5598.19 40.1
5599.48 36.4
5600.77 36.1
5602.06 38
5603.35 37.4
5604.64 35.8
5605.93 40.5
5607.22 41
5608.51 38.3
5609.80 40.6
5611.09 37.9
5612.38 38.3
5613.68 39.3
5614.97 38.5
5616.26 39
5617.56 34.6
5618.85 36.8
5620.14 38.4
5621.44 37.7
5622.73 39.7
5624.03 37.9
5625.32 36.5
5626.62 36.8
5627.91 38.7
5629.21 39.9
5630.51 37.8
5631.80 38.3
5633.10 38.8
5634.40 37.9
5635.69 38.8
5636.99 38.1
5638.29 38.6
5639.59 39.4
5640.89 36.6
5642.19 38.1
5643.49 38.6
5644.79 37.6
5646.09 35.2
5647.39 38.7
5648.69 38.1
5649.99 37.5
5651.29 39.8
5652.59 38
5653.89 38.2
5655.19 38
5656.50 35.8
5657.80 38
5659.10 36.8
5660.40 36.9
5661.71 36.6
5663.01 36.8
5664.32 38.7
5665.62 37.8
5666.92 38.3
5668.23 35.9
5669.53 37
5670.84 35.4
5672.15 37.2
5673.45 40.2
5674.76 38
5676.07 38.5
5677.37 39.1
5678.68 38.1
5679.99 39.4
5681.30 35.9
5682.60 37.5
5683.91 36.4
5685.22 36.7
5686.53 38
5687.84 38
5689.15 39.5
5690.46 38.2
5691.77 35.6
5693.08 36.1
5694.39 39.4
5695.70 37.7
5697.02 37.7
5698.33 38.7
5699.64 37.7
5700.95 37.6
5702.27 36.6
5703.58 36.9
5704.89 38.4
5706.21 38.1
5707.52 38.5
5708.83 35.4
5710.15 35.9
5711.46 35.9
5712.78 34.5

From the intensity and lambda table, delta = 1.00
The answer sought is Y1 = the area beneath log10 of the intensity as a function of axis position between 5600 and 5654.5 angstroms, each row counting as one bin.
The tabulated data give 86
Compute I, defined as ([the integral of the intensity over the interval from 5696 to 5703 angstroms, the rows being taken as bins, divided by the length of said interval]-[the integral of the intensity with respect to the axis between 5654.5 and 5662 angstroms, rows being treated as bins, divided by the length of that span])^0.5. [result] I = 0.77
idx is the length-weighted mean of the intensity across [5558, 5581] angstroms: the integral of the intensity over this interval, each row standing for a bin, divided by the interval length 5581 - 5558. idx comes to 38.6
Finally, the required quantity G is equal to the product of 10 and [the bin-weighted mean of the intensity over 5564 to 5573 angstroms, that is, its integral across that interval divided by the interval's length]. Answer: 382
